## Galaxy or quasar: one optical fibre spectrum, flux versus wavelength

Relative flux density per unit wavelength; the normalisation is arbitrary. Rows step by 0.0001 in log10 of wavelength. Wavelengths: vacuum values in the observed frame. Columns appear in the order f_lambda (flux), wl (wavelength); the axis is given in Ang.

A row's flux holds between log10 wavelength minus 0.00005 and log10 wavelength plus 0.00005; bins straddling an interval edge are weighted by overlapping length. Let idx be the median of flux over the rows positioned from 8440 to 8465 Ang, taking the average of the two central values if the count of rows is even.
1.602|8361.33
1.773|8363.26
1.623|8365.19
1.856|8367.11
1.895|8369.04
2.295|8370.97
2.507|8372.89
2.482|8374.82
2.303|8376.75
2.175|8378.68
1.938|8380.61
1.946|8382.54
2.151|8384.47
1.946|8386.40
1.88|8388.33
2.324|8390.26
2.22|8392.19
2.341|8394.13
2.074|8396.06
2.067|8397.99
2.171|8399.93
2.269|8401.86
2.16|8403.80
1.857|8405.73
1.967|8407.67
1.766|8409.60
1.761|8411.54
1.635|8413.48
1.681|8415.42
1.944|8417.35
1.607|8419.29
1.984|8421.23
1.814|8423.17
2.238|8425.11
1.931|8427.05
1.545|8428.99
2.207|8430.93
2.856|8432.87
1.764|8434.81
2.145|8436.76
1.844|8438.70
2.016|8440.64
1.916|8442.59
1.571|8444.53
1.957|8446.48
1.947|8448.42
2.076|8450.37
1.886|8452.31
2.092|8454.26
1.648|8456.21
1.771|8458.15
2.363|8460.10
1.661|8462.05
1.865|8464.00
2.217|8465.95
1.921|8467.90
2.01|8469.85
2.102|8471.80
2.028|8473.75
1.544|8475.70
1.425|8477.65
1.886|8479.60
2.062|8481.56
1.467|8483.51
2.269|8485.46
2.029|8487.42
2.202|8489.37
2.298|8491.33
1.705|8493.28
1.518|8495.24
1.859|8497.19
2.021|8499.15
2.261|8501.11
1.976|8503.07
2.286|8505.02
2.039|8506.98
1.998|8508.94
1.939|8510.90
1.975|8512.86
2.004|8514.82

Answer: 1.92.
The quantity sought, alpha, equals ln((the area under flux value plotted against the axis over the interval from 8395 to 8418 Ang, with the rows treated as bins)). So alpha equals 3.80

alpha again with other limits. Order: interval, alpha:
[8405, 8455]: 4.57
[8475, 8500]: 3.85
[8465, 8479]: 3.28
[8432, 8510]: 5.03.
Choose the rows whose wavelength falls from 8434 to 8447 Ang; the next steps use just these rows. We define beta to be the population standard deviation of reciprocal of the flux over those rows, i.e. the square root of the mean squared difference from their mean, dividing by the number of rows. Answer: 0.051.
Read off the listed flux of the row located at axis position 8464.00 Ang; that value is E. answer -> 1.865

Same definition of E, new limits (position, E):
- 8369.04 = 1.895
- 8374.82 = 2.482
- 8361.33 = 1.602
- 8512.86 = 1.975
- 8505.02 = 2.286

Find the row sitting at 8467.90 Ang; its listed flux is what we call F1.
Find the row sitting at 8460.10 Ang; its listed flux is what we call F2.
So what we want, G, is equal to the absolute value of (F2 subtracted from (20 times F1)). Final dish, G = 36.1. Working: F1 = 1.921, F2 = 2.363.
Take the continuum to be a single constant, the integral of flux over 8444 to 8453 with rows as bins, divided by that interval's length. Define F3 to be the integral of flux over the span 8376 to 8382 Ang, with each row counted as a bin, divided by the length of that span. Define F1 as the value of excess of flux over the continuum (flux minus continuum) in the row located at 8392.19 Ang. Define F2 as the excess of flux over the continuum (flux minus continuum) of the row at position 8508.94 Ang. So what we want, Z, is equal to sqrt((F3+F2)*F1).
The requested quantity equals 0.84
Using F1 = 0.32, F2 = 0.09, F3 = 2.12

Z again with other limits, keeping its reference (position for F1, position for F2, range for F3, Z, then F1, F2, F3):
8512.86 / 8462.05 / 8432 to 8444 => 0.36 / 0.07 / -0.24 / 2.06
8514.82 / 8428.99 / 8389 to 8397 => 0.43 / 0.10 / -0.36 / 2.23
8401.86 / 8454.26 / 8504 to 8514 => 0.90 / 0.37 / 0.19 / 2.05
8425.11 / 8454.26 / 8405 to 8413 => 0.82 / 0.33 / 0.19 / 1.82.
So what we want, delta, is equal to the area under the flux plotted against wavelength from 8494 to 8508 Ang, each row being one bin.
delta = 28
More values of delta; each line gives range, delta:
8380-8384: 8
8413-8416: 5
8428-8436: 17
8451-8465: 27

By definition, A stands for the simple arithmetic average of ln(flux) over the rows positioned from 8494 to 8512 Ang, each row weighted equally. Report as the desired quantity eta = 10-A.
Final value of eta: 9.32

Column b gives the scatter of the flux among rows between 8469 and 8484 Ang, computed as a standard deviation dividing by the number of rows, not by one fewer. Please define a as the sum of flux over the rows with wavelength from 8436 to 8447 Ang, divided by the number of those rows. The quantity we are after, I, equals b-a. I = -1.64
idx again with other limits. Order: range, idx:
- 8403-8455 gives 1.93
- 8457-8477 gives 1.97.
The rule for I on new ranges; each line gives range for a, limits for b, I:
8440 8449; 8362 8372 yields -1.66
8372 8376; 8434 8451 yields -2.33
